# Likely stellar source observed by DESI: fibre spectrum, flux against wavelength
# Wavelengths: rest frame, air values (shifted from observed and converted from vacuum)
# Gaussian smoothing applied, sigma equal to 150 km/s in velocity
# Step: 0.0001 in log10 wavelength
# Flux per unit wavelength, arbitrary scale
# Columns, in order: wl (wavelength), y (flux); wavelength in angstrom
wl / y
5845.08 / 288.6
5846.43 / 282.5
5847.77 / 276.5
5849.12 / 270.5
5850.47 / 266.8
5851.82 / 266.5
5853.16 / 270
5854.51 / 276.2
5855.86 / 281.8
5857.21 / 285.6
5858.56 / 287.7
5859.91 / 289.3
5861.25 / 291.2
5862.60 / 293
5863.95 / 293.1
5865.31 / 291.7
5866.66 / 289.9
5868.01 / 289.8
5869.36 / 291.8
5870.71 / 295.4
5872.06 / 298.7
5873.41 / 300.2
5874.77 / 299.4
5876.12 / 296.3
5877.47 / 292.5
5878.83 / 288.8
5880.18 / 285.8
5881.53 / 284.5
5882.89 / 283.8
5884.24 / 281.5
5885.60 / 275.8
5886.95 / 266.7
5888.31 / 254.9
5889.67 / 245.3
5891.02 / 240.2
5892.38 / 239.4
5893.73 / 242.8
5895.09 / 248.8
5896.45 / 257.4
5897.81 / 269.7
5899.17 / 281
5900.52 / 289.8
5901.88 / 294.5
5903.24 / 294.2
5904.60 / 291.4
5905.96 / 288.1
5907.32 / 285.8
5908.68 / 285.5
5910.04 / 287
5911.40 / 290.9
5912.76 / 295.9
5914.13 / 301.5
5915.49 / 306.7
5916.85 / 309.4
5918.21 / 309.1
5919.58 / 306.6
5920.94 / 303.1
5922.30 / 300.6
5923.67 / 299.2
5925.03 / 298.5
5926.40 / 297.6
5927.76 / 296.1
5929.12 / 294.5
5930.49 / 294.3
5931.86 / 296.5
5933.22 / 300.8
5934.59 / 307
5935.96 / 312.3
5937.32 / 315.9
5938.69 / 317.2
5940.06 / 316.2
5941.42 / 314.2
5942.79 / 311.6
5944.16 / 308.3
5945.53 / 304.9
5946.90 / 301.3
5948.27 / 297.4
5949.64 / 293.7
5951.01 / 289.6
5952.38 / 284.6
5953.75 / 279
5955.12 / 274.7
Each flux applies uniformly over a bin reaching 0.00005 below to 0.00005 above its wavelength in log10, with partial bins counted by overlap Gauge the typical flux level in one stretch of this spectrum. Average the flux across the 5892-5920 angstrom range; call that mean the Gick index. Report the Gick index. 285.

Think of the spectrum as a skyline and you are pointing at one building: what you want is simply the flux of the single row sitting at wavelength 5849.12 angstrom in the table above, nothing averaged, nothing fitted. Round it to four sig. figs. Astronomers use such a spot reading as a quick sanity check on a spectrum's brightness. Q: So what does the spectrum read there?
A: 270.5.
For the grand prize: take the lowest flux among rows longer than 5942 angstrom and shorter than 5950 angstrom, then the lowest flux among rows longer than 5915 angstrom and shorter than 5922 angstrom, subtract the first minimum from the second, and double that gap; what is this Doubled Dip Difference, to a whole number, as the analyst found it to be 19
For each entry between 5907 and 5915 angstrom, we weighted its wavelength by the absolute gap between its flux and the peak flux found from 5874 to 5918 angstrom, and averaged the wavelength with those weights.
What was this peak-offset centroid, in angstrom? 5910.0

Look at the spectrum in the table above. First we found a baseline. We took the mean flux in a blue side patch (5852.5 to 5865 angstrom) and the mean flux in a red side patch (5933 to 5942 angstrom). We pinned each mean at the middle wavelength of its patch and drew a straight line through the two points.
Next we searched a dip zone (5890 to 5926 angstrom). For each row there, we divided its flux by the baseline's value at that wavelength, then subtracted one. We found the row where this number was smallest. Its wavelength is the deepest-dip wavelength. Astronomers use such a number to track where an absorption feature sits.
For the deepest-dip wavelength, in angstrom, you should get 5892.38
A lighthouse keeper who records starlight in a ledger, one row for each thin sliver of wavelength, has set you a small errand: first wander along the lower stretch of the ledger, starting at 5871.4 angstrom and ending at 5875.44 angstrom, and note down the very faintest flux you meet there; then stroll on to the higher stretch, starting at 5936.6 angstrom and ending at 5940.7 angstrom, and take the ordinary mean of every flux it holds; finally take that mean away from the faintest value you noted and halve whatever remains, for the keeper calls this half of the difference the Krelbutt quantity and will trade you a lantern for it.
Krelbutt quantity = -8.9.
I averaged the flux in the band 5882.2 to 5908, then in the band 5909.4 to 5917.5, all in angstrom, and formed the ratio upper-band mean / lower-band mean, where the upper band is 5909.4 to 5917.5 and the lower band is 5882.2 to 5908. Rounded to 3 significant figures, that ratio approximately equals 1.11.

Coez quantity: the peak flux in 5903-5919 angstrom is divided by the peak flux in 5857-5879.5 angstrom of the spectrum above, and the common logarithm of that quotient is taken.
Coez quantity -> 0.013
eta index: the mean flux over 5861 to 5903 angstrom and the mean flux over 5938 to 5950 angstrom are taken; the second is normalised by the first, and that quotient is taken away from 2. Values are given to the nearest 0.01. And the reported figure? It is 0.90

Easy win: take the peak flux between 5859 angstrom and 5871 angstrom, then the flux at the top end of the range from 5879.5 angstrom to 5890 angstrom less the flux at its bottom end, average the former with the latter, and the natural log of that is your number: 4.848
